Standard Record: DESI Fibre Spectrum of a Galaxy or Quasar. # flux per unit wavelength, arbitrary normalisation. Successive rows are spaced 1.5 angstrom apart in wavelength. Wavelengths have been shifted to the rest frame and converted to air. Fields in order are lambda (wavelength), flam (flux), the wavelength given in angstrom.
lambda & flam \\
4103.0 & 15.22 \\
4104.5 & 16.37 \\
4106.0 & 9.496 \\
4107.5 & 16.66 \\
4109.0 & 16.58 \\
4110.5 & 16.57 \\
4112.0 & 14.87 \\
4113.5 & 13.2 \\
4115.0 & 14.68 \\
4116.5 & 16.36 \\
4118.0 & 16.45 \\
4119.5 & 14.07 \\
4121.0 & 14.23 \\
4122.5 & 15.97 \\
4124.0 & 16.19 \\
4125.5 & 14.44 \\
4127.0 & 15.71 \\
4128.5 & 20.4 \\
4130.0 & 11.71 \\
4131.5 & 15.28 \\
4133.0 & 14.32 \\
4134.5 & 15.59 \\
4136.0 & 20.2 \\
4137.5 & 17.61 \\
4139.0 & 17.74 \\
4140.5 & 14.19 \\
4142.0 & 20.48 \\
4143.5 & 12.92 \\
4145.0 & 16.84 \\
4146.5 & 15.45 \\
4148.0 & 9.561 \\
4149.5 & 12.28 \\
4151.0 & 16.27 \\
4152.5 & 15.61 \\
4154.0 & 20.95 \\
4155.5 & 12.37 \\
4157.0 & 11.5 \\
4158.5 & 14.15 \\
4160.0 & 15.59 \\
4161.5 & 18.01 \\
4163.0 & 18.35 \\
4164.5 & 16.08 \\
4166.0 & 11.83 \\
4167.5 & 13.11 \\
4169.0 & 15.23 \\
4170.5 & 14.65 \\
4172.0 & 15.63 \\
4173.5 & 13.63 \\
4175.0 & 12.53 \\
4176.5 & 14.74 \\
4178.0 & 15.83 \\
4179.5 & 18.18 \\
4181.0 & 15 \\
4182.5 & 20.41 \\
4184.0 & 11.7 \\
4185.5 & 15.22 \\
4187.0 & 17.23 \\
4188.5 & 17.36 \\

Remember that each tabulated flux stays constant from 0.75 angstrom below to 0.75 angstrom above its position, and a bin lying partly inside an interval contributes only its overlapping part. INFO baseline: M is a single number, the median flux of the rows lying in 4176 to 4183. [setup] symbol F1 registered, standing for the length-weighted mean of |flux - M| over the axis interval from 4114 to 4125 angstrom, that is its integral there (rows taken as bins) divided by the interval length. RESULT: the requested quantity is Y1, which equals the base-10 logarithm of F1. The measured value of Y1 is -0.03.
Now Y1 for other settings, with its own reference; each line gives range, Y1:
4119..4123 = 0.08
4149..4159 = 0.43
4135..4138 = 0.47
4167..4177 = 0.20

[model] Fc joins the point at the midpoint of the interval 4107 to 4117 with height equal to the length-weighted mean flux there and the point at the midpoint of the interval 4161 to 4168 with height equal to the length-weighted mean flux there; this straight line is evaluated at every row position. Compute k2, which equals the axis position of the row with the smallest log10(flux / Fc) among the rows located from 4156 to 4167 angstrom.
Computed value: 4157.0 angstrom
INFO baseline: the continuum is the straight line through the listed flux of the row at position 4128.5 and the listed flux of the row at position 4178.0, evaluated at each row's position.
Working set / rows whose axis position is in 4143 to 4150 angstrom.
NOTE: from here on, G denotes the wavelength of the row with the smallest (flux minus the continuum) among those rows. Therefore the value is 4148.0 angstrom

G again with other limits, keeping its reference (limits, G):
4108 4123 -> 4113.5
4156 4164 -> 4157.0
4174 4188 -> 4175.0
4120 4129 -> 4121.0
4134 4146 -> 4143.5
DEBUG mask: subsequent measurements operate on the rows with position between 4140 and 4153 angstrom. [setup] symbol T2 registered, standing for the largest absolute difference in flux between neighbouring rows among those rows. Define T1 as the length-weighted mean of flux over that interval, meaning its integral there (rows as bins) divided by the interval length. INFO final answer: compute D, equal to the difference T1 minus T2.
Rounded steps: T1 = 14.8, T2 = 7.6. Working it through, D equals 7.3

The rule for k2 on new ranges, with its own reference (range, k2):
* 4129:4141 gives 4130.0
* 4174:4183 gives 4175.0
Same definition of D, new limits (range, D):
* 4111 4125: 12.7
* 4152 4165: 7.3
